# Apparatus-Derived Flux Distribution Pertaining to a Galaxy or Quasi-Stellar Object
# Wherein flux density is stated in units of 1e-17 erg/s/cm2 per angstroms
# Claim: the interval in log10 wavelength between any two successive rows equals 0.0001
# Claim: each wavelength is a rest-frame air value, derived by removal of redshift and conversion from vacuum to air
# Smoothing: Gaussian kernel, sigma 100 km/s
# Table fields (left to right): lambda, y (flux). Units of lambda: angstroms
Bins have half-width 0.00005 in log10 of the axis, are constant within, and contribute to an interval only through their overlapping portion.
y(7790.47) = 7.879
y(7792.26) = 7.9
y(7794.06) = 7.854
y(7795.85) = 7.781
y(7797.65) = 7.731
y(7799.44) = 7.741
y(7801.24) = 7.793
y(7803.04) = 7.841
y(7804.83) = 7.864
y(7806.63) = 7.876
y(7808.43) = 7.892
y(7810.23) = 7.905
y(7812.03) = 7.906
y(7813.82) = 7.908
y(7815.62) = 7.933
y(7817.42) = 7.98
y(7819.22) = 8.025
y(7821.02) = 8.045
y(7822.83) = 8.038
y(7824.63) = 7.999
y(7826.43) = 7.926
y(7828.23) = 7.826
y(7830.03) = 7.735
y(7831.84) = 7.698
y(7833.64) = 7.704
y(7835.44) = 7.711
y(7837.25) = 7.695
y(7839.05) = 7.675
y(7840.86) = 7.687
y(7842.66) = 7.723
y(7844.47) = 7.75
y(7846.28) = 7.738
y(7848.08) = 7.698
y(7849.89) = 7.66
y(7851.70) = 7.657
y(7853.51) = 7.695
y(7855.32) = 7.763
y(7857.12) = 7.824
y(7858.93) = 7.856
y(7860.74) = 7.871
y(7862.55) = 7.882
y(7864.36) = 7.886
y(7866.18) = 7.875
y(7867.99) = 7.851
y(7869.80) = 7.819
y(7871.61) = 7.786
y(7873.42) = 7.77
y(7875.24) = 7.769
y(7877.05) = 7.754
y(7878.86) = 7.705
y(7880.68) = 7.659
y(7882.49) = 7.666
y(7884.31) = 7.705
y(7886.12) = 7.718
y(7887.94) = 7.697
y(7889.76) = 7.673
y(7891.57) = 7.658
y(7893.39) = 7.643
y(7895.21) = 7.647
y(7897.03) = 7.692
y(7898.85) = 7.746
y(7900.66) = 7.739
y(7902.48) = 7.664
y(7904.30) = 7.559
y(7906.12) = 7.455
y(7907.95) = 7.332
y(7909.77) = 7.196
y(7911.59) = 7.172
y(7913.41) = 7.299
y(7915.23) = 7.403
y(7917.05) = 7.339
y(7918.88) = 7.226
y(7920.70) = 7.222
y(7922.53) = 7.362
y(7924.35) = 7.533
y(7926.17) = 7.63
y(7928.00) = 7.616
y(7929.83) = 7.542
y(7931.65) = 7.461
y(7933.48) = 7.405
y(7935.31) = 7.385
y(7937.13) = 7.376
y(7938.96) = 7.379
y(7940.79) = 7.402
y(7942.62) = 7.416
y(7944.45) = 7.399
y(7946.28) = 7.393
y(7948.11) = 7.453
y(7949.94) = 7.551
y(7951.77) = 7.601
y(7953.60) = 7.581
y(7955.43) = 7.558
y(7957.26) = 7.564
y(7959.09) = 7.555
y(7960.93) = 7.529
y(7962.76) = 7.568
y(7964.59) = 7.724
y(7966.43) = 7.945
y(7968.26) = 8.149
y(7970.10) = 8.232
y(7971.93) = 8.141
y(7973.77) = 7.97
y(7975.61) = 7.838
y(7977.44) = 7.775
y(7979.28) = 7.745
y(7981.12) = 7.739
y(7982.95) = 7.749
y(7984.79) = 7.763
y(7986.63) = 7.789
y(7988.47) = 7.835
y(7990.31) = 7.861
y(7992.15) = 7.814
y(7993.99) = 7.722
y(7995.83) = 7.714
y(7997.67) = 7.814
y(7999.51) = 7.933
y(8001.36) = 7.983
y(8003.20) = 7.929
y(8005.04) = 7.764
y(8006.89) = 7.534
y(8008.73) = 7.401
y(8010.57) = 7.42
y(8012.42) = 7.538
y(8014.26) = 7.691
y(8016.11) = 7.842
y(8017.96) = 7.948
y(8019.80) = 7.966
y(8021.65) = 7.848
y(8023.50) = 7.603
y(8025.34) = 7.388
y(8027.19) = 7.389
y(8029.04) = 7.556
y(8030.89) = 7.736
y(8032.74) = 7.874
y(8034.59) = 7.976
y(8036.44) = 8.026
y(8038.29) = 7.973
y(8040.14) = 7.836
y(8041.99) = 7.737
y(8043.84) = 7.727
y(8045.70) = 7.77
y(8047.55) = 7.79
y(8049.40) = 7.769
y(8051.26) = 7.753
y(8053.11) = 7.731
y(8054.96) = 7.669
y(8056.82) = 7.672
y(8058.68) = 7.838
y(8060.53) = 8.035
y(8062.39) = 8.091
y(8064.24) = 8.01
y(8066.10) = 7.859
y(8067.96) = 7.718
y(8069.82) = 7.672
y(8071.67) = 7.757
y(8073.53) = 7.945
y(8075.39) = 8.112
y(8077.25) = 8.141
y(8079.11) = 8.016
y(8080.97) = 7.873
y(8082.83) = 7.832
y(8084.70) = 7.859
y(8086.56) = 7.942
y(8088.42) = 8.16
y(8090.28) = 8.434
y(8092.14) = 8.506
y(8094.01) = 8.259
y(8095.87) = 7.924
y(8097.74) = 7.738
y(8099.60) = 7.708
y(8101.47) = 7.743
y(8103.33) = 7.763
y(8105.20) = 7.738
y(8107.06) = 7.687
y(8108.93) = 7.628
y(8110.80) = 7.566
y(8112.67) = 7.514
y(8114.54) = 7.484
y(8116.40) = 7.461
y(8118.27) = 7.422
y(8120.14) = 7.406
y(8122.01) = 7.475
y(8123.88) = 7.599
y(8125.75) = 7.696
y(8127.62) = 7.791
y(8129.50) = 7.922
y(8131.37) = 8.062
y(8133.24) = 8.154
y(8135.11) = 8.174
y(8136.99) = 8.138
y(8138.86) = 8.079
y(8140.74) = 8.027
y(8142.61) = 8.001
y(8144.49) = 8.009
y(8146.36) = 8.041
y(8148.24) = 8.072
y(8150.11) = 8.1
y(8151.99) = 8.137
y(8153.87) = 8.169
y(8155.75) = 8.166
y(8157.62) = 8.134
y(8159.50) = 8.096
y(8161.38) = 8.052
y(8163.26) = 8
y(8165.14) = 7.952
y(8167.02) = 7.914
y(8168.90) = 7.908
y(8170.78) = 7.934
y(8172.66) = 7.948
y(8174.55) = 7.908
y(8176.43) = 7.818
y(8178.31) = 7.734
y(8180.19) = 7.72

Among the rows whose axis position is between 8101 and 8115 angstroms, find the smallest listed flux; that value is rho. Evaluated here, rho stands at 7.484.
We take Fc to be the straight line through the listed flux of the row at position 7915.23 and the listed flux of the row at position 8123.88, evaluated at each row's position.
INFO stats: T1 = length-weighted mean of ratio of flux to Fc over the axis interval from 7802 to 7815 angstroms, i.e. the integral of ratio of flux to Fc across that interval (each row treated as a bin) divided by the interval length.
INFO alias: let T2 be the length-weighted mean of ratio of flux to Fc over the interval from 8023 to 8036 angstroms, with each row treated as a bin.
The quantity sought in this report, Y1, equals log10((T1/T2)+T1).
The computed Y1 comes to 0.330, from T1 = 1.08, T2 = 1.020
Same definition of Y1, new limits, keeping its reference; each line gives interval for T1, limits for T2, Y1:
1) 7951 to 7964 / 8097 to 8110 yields 0.305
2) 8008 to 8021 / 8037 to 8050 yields 0.304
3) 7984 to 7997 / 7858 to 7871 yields 0.305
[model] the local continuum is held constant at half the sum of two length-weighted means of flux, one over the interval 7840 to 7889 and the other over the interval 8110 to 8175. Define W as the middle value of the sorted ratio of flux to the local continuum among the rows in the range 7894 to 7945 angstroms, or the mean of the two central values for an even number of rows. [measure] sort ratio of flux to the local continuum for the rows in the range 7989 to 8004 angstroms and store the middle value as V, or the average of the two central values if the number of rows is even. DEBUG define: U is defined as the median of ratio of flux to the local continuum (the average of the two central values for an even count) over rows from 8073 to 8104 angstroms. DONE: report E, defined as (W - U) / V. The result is -0.07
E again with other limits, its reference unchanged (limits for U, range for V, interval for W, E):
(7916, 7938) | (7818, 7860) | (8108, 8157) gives 0.08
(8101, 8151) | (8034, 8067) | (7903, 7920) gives -0.06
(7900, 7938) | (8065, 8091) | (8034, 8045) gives 0.06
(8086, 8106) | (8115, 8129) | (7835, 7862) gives -0.03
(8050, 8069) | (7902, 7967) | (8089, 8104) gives 0.01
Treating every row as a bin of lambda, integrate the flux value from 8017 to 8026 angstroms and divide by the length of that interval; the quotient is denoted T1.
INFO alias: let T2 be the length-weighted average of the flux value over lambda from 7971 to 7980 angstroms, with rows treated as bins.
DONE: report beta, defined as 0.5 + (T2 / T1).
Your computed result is 1.52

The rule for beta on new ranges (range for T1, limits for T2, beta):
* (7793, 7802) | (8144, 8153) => 1.54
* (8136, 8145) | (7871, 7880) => 1.46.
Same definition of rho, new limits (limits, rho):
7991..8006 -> 7.714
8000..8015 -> 7.401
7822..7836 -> 7.698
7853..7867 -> 7.695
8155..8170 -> 7.908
